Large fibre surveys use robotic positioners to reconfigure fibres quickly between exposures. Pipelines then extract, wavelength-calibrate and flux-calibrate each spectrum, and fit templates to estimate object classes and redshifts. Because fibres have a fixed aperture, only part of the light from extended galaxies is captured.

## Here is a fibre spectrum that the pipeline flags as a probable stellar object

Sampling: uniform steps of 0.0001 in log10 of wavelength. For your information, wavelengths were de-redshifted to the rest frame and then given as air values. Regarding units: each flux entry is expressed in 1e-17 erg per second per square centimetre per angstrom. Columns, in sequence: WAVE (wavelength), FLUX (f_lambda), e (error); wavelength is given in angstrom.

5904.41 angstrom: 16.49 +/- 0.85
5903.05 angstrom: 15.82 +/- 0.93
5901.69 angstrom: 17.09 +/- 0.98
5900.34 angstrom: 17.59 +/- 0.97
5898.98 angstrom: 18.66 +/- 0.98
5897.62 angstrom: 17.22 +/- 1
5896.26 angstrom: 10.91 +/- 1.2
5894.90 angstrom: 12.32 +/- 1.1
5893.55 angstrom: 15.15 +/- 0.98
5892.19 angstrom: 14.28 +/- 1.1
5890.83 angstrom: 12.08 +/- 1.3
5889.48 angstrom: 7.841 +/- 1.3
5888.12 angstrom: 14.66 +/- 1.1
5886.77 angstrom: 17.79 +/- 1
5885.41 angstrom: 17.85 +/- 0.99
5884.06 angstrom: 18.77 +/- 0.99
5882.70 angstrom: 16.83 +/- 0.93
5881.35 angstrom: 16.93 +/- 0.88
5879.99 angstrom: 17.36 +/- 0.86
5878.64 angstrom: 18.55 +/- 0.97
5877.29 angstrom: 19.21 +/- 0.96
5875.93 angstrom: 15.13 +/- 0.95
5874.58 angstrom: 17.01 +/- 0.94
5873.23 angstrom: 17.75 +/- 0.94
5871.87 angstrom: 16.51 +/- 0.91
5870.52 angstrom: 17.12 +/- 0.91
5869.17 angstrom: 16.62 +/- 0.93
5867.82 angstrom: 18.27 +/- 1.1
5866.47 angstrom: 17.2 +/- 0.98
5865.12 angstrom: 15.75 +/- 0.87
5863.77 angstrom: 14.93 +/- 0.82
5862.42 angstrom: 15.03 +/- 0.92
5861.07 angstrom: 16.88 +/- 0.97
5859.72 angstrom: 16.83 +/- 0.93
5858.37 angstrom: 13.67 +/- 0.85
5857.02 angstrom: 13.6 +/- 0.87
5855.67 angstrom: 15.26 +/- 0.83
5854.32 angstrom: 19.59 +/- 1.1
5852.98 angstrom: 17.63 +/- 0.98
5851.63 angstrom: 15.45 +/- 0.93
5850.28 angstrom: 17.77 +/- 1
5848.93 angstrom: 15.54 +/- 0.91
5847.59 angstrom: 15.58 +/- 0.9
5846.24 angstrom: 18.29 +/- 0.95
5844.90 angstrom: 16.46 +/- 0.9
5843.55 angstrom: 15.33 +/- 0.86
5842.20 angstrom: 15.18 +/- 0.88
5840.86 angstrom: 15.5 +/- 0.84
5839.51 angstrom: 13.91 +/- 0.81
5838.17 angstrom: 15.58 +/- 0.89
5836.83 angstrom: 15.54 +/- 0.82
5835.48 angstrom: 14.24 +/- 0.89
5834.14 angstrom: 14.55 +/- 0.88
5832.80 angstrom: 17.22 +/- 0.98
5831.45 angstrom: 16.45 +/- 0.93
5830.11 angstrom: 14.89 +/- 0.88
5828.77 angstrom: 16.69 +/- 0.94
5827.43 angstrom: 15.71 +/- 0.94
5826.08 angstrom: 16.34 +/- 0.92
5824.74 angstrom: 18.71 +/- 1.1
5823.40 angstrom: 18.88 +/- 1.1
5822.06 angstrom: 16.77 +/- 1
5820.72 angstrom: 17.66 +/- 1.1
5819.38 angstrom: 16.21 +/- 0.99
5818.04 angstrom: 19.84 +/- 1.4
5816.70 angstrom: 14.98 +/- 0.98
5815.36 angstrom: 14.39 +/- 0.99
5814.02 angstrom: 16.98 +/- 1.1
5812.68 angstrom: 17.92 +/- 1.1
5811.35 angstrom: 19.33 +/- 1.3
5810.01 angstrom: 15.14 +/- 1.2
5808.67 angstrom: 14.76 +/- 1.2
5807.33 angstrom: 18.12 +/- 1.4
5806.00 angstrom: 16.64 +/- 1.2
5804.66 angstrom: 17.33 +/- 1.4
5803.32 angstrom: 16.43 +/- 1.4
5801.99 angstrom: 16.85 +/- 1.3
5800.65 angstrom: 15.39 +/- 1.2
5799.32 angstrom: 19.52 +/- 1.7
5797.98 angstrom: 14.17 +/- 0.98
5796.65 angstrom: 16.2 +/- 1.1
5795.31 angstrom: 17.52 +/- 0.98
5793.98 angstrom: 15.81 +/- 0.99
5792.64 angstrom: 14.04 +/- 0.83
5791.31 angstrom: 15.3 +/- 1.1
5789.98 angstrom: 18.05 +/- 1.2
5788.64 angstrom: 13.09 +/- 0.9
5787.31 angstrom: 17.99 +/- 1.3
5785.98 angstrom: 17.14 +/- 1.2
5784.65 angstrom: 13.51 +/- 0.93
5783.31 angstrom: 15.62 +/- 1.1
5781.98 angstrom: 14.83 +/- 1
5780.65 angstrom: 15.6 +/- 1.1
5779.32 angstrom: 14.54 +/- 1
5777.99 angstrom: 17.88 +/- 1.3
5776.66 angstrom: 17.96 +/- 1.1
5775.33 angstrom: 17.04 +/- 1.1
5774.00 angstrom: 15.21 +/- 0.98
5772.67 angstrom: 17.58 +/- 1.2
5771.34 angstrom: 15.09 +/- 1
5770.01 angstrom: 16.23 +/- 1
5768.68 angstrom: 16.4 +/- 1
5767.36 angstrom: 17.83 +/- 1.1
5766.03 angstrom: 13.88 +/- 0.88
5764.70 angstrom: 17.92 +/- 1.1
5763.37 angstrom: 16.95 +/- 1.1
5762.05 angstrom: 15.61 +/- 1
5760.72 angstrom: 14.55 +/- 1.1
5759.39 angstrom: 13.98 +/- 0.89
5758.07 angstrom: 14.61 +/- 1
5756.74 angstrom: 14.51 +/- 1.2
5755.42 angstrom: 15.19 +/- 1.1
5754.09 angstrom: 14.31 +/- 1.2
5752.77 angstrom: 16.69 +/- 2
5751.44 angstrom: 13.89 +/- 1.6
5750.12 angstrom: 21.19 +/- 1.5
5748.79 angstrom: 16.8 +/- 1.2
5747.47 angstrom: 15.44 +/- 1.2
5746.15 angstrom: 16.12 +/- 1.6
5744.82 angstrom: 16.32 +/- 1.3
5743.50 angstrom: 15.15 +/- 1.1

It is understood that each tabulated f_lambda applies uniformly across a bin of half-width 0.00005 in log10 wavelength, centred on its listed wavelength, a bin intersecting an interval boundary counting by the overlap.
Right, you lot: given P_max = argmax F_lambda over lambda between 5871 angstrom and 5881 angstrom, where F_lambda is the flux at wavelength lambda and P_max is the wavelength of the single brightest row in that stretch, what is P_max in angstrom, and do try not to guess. 5877.29 angstrom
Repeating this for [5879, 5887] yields 5884.06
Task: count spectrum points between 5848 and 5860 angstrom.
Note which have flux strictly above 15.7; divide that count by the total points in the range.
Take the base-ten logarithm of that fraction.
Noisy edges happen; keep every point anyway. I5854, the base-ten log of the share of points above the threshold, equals -0.35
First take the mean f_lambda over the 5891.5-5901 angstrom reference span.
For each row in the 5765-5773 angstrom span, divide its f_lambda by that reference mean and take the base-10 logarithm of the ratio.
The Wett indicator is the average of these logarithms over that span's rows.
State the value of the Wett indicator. 0.03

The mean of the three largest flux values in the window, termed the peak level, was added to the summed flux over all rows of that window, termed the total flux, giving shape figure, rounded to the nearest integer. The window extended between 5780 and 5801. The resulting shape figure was 272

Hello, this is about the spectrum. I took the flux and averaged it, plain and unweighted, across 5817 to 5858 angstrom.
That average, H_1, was 16.3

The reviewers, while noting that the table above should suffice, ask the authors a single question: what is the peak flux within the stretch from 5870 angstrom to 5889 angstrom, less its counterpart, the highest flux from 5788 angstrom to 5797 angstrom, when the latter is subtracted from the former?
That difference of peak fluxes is 1.2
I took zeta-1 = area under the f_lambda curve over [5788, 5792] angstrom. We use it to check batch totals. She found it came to 61.9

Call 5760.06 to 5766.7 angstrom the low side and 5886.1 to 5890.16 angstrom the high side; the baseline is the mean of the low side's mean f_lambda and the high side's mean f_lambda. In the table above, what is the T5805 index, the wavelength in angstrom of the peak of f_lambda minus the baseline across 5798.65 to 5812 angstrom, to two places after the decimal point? 5799.32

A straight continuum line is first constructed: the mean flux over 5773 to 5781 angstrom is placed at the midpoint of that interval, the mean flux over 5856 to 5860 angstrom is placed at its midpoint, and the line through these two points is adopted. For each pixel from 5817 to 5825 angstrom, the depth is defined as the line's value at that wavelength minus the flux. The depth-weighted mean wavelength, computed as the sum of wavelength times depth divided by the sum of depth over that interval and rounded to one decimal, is 5821.5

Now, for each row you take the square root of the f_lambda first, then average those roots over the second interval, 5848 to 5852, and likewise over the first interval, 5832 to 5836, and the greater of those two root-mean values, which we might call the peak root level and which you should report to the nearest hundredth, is 4.03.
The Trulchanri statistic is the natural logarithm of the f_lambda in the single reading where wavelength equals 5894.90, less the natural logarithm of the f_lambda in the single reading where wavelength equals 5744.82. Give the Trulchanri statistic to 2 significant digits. -0.28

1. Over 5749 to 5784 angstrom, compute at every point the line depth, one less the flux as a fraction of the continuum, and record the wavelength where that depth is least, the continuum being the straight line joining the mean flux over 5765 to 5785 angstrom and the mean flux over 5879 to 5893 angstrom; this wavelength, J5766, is 5750.12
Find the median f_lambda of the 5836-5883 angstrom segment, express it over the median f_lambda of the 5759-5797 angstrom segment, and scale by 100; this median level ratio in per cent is 104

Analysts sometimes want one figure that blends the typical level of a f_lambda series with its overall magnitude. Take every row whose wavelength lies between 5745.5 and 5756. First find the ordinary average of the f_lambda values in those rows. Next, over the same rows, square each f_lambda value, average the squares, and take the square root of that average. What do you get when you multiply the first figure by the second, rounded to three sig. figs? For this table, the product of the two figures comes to 265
